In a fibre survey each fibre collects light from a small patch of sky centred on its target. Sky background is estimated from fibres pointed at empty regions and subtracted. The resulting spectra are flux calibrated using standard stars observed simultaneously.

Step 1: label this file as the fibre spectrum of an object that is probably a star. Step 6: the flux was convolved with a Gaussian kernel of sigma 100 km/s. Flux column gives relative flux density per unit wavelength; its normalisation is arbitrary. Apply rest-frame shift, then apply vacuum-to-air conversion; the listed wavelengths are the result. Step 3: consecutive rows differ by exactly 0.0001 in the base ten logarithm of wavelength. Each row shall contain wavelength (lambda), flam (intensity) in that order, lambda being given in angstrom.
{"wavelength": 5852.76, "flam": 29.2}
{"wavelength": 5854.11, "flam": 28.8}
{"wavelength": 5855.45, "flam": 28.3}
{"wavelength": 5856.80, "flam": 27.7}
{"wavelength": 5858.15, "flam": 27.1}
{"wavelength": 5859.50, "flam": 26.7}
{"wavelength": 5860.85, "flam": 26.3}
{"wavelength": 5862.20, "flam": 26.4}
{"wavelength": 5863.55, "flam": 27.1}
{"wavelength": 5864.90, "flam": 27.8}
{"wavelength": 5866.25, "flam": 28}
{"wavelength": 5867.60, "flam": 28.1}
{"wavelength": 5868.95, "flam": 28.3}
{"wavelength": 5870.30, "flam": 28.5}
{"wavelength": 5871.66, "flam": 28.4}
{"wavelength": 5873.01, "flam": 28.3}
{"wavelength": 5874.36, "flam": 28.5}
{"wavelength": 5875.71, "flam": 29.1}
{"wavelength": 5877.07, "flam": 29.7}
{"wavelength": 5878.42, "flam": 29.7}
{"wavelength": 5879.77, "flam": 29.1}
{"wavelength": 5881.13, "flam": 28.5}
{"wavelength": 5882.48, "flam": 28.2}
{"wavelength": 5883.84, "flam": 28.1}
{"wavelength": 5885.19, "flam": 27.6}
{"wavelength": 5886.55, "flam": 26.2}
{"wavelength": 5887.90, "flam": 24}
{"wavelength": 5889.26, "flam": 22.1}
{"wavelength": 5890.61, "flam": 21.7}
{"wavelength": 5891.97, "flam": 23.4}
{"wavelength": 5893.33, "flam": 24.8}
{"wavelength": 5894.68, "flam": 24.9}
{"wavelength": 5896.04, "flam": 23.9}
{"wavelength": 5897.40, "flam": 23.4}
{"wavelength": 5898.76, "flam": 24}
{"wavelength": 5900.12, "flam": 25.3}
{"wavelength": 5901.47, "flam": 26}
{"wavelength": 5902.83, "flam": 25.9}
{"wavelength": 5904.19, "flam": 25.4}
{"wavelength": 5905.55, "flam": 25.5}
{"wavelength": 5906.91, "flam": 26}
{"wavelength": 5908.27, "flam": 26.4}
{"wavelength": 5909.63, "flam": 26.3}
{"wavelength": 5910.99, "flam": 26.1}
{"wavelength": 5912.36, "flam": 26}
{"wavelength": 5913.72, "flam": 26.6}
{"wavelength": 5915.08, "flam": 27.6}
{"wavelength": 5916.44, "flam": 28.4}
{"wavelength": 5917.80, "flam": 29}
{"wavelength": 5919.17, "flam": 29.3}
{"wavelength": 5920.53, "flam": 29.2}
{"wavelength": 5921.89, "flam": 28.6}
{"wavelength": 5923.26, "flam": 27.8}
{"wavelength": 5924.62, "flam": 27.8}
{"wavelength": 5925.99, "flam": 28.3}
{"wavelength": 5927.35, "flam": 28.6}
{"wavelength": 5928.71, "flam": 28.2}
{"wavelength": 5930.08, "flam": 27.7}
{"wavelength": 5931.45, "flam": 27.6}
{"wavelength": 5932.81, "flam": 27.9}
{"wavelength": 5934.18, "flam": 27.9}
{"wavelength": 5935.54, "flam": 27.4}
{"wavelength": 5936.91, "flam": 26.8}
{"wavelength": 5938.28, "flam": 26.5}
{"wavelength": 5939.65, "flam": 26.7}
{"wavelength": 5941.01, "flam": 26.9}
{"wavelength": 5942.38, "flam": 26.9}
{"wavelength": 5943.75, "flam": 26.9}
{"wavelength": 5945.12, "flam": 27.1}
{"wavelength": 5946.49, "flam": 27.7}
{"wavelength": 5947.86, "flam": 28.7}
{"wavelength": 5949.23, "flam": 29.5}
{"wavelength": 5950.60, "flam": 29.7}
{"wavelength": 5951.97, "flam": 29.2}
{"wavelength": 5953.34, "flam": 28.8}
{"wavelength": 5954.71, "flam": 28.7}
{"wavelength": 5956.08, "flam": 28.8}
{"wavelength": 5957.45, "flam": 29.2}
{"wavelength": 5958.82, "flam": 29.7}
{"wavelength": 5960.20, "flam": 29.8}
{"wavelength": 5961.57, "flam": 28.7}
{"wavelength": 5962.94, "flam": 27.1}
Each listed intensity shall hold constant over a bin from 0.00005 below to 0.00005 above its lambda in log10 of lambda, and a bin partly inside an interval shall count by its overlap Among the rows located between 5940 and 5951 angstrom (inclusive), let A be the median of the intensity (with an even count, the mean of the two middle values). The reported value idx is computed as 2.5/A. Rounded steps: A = 27.40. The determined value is 0.0912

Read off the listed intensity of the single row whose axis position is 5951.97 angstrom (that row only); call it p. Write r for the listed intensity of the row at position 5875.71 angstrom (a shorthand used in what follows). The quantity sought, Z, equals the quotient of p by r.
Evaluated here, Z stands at 1.00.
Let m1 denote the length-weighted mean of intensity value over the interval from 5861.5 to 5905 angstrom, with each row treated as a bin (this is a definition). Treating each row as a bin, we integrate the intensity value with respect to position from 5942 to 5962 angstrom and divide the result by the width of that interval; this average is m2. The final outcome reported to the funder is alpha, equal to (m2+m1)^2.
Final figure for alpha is 3049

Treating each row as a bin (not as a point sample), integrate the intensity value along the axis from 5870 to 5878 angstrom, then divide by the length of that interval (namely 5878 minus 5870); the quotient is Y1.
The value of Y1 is 29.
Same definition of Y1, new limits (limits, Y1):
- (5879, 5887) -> 28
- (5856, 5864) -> 27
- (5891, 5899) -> 24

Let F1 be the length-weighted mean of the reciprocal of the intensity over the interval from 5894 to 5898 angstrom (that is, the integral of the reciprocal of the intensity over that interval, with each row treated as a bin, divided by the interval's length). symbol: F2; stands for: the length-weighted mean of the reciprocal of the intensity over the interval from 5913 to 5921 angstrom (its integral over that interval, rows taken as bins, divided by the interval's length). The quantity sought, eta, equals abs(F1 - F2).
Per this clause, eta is 0.0062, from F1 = 0.0416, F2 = 0.0354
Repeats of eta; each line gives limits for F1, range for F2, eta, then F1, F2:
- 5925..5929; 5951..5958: 0.0008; 0.0353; 0.0345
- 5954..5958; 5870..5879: 0.0000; 0.0347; 0.0346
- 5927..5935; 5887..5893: 0.0077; 0.0358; 0.0435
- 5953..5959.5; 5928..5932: 0.0014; 0.0345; 0.0359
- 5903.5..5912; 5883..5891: 0.0017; 0.0385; 0.0402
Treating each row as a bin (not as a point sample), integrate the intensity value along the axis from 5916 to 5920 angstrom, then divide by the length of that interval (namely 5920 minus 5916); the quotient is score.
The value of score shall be 28.9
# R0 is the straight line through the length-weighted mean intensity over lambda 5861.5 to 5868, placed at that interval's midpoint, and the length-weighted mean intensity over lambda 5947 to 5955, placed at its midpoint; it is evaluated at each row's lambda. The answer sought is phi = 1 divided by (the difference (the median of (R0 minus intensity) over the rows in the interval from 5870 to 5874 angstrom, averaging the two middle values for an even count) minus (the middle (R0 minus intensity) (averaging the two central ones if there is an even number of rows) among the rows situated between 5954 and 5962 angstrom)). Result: -1.0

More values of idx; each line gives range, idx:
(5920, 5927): 0.0883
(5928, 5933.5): 0.0899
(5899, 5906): 0.0980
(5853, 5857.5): 0.0883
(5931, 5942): 0.0921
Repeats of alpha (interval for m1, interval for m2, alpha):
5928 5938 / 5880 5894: 2826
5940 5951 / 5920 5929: 3160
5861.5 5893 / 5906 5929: 3009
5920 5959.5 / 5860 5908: 2983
